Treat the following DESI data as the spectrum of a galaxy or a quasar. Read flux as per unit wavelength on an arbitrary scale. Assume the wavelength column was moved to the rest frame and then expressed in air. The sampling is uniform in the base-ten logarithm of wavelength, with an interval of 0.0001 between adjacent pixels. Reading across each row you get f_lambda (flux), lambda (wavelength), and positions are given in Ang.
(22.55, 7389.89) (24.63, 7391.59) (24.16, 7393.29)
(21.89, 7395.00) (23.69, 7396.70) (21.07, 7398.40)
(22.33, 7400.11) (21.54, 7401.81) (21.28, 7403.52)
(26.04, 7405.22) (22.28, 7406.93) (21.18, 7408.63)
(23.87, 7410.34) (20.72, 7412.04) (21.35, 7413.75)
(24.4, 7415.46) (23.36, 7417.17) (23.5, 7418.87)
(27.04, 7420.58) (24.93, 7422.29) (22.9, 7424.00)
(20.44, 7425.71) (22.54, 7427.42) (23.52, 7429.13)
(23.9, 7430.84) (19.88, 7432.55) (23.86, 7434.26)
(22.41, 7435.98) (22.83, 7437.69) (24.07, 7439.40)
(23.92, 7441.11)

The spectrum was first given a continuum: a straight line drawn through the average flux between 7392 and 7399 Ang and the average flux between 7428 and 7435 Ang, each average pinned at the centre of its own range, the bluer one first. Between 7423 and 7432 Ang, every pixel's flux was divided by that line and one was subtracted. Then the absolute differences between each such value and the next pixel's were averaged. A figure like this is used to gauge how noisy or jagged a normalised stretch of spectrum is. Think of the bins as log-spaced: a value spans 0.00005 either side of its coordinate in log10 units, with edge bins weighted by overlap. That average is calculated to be 0.065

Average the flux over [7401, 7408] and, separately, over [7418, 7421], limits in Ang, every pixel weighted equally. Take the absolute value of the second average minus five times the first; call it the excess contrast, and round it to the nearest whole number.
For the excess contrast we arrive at 89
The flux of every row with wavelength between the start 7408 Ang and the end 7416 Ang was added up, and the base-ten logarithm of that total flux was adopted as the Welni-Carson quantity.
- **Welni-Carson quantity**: 2.05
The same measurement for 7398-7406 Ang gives 2.05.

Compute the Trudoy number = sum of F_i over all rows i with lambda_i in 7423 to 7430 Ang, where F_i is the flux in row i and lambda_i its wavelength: 89.4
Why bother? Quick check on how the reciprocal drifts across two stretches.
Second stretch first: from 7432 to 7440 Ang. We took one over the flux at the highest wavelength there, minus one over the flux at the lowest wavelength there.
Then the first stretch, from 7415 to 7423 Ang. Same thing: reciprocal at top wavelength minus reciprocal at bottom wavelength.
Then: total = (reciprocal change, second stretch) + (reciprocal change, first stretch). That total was -0.010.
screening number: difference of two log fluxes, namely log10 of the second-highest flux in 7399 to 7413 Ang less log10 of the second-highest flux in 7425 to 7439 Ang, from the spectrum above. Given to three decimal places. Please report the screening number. 0.000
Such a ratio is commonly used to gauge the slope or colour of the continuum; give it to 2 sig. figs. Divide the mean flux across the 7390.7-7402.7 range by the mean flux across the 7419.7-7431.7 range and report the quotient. 0.96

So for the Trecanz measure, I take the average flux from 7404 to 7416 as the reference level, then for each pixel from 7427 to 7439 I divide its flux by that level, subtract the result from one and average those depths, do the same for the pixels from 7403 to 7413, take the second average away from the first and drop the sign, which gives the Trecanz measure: 0.01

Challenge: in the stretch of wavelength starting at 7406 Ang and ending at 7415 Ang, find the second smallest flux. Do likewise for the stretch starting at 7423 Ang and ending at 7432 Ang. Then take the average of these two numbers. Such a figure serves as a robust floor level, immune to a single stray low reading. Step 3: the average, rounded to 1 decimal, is 21.9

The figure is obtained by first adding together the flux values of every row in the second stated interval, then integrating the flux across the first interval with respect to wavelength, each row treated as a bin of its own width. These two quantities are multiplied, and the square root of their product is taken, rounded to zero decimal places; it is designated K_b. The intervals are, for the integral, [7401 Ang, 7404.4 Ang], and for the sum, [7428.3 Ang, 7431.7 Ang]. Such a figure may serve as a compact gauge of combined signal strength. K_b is 59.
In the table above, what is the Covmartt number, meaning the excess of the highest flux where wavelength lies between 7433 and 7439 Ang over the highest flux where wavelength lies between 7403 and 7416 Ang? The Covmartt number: -2.2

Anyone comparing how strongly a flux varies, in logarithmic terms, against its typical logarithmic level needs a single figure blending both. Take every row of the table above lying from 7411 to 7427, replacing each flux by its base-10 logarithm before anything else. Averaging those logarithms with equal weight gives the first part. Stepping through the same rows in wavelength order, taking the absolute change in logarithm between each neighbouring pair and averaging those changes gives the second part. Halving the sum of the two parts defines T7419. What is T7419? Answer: 0.699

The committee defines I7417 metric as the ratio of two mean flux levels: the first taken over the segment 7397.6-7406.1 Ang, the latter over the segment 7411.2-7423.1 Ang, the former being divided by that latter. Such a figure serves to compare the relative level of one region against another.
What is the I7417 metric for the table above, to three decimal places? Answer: 0.951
